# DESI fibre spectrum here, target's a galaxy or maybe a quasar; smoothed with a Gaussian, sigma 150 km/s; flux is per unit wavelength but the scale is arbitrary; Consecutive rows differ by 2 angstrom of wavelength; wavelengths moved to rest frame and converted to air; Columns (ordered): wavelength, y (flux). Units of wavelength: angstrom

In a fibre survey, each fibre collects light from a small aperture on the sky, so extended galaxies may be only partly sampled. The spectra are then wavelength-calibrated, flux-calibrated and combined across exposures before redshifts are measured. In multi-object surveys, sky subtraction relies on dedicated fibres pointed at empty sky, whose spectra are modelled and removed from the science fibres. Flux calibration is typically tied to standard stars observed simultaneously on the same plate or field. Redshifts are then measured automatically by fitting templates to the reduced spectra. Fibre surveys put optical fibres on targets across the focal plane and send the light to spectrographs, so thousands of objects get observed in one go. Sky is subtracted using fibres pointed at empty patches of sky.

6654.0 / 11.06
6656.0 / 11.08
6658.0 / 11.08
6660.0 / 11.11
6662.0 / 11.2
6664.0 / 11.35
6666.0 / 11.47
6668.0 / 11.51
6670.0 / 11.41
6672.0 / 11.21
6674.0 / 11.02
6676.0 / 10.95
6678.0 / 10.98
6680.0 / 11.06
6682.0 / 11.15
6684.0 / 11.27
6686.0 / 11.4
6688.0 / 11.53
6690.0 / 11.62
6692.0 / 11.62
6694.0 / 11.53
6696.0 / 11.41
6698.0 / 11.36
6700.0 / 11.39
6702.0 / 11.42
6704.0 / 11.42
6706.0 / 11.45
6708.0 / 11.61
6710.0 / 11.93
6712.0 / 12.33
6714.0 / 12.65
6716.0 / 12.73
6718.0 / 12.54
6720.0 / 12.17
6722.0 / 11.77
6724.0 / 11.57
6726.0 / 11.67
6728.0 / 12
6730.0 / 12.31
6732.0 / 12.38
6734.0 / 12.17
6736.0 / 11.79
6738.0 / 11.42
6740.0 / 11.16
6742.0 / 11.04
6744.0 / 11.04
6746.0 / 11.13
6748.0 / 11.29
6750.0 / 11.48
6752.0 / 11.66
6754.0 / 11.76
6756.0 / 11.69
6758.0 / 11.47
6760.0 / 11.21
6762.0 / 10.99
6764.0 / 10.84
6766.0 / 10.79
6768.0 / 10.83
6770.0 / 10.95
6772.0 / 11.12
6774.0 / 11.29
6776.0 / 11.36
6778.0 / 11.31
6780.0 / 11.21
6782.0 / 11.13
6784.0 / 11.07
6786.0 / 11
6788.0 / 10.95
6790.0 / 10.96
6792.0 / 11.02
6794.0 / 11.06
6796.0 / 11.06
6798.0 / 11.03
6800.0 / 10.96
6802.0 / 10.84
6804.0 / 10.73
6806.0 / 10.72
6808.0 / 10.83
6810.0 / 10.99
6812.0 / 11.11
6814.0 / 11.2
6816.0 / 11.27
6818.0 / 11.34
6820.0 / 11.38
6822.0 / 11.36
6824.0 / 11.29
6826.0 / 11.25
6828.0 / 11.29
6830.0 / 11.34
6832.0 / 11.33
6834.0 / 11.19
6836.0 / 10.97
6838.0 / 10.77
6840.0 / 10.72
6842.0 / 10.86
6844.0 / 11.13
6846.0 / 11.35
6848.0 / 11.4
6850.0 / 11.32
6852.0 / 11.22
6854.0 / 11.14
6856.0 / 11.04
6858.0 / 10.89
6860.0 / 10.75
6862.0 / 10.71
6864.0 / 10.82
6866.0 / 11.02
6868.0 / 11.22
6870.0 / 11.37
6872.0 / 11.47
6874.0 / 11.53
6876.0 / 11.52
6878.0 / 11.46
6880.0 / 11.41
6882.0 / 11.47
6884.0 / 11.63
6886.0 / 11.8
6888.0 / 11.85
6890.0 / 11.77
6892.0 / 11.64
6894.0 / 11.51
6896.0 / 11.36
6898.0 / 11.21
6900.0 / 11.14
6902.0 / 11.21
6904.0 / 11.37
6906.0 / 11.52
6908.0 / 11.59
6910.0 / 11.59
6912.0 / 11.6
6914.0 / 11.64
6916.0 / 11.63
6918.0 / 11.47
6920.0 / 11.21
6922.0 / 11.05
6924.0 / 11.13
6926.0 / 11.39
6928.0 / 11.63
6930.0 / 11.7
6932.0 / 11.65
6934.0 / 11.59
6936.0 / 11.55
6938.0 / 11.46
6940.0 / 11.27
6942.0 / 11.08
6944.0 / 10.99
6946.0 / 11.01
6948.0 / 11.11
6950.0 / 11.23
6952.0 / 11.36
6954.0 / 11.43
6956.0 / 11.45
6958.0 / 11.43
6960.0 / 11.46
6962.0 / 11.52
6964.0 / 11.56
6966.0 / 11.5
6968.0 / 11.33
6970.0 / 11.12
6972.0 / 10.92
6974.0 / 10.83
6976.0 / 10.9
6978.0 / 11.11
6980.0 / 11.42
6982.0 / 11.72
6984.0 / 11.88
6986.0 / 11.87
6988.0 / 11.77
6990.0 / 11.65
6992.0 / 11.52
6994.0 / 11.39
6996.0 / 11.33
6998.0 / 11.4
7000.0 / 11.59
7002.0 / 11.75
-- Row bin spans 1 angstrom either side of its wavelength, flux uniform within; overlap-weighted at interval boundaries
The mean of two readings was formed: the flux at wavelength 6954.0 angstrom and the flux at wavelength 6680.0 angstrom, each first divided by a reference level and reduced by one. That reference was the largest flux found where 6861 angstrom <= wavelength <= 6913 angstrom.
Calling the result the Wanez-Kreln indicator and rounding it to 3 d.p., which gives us -0.051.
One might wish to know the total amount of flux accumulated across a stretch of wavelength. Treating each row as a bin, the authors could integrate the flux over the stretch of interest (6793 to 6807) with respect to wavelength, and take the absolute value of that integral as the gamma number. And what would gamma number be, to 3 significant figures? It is 153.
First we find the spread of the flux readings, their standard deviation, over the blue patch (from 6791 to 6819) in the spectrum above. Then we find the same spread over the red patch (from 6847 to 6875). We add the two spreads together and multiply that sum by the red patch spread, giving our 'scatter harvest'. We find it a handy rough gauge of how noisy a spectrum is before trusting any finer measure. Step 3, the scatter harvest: 0.12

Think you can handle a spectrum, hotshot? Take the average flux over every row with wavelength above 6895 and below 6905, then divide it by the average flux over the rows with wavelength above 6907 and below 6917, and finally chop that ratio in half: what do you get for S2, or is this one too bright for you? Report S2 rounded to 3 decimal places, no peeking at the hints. 0.485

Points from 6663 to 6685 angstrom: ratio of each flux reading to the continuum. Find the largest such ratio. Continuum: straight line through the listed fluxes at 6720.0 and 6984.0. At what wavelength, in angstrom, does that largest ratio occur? 6668.0 angstrom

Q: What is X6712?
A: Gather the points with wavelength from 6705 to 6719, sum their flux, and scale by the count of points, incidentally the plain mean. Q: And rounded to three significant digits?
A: 12.2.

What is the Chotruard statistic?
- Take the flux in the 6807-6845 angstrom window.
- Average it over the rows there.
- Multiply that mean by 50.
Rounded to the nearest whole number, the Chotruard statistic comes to 557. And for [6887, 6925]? 572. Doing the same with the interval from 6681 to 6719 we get 585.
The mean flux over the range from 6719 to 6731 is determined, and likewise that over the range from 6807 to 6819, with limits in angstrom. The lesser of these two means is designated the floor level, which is 11.1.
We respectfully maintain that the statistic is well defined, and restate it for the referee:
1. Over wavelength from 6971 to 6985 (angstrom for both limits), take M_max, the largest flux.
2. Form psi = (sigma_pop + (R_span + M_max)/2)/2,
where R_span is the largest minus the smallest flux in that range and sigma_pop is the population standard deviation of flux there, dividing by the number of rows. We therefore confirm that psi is 3.43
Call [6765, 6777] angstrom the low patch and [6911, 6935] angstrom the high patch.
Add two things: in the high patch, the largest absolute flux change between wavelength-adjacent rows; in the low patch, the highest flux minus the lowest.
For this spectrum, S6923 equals 0.83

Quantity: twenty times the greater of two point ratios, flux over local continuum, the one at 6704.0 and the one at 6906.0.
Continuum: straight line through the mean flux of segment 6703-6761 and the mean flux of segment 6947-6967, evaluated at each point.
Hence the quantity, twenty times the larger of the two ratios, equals 20.1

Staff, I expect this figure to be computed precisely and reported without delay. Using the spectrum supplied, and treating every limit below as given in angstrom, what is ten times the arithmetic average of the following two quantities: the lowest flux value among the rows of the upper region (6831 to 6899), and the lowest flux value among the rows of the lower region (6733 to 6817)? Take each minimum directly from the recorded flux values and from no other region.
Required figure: 107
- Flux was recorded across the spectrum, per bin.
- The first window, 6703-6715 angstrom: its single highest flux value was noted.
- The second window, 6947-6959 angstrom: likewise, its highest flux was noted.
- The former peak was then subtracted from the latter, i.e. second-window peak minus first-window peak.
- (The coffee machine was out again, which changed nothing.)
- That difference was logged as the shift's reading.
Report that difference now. -1.20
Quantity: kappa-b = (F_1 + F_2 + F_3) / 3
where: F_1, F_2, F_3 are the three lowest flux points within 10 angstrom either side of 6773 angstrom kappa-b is 10.8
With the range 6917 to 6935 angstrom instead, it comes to 11.1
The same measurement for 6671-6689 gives 11.0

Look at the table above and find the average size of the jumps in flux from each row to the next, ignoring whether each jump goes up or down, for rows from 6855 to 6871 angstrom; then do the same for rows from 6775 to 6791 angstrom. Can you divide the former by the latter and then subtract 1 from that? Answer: 1.4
